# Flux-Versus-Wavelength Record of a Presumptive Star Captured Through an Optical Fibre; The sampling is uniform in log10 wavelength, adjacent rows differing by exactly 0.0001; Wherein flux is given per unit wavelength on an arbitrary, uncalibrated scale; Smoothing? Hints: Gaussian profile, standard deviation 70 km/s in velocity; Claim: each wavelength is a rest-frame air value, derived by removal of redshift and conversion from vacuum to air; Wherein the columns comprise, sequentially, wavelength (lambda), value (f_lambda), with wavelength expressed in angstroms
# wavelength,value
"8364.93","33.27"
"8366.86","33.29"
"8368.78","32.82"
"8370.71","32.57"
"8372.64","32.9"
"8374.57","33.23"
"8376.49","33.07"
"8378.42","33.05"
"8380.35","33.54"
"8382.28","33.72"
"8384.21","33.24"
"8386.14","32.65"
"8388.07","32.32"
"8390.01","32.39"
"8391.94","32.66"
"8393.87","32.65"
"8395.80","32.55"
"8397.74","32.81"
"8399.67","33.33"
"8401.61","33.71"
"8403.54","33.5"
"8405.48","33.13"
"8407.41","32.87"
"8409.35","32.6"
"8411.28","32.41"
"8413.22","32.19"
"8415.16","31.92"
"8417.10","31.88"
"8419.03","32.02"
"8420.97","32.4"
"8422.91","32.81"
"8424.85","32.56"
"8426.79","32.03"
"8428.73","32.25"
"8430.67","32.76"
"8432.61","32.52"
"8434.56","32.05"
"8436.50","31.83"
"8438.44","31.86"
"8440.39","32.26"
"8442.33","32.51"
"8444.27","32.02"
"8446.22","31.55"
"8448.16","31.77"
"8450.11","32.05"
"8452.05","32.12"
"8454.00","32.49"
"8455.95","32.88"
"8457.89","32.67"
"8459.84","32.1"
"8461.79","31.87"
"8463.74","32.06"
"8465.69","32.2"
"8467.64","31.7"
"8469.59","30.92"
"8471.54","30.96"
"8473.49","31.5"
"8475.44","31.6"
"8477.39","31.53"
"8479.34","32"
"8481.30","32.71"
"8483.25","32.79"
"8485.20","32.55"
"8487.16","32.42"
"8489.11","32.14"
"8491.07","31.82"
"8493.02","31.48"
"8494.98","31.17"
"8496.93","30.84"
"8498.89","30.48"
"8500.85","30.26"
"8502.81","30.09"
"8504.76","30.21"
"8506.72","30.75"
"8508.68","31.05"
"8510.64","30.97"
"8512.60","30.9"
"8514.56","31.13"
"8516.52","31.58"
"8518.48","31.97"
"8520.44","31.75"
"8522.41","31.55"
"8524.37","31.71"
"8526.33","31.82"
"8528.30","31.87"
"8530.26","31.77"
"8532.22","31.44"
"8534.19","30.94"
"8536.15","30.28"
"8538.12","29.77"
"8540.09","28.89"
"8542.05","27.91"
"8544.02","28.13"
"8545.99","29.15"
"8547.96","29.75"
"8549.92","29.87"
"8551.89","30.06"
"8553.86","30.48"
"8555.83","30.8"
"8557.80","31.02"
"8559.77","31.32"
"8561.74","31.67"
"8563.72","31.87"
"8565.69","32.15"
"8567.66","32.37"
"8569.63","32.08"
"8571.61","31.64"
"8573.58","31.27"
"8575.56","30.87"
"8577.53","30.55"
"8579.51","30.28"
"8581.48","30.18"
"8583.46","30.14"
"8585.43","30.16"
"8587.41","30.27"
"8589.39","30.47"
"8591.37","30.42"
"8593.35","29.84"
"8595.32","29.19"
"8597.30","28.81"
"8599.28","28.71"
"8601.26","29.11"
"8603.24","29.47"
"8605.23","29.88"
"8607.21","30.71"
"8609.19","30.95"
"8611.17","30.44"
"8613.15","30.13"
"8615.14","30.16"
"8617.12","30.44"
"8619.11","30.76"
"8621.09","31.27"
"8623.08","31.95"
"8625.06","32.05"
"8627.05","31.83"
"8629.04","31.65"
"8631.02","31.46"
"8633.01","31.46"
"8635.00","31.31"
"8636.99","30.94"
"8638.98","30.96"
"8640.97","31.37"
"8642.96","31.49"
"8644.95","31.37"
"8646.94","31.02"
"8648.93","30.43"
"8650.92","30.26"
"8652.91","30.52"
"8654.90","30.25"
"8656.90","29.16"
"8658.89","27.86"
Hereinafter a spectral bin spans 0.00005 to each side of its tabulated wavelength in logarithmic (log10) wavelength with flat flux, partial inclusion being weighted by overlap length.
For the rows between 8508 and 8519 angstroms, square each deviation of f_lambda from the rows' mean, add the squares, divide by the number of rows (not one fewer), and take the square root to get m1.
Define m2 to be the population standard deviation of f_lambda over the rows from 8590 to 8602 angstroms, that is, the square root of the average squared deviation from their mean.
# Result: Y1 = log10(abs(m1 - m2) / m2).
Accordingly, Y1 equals -0.4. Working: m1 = 0.38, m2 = 0.60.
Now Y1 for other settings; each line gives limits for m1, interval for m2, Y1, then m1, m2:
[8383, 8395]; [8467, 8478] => -1.4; 0.30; 0.31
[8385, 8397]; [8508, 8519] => -0.2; 0.14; 0.38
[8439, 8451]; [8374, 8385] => -0.6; 0.31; 0.24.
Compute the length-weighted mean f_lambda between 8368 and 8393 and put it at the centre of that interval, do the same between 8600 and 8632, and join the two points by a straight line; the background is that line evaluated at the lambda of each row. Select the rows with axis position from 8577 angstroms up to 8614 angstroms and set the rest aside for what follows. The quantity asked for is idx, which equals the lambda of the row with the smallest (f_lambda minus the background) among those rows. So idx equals 8599.28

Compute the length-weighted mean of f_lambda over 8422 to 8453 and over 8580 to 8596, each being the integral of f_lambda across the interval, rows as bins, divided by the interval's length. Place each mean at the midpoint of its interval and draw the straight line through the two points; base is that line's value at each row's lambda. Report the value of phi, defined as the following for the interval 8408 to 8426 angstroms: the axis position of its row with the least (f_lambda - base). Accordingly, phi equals 8417.10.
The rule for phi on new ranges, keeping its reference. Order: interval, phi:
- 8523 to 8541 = 8540.09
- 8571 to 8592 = 8583.46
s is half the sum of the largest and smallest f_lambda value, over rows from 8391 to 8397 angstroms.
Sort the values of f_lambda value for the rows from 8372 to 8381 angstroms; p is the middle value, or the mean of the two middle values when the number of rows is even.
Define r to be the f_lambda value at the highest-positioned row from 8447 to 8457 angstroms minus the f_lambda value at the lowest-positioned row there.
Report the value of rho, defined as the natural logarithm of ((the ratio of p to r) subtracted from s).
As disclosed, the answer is 1.0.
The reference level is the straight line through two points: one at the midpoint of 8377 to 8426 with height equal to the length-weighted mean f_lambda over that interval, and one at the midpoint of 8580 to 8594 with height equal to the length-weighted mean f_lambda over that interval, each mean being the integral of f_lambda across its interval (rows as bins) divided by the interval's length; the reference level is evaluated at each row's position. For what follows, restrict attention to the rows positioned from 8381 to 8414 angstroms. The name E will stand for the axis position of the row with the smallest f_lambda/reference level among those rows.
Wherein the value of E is 8388.07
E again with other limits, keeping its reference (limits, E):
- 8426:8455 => 8446.22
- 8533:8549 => 8542.05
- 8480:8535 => 8502.81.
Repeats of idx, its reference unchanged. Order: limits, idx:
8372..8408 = 8388.07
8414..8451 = 8446.22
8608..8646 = 8613.15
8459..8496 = 8469.59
